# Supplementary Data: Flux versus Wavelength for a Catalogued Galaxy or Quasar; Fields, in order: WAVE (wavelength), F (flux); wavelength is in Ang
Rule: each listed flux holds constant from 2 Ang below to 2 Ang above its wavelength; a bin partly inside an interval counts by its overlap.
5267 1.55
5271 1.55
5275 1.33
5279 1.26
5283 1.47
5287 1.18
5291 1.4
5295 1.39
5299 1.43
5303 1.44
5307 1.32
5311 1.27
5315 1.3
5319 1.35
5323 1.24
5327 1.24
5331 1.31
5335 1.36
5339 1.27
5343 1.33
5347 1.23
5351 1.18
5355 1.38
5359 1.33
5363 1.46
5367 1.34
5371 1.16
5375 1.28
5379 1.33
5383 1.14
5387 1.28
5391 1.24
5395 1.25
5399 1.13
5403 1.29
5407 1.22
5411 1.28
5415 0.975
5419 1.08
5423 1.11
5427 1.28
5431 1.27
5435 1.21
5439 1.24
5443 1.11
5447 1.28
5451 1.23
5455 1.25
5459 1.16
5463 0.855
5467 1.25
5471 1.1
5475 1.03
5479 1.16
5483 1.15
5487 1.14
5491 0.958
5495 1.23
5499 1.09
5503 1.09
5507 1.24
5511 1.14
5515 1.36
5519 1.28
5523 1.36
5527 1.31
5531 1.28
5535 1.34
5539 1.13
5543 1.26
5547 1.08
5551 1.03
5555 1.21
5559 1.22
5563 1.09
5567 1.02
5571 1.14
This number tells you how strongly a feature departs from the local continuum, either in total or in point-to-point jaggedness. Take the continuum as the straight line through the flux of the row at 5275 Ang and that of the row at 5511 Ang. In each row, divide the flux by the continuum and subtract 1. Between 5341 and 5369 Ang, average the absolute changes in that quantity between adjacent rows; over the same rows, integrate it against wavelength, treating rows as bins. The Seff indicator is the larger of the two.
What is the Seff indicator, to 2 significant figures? 1.2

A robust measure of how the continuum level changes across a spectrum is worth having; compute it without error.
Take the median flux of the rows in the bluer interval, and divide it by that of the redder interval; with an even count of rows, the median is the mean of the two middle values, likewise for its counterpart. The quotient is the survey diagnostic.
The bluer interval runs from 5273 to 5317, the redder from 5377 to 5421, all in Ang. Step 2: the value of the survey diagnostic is 1.07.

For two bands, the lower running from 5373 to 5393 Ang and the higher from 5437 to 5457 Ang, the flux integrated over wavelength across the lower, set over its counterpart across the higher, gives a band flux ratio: 1.03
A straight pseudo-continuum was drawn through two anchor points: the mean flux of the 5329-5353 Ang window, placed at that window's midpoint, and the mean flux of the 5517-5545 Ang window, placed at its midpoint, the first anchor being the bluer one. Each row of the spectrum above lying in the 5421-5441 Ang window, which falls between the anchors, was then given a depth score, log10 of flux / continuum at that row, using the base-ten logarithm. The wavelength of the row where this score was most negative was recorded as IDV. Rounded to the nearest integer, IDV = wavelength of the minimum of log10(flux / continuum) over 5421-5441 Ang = 5423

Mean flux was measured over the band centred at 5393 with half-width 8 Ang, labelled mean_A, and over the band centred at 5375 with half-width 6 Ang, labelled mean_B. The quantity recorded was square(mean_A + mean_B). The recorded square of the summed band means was 6.16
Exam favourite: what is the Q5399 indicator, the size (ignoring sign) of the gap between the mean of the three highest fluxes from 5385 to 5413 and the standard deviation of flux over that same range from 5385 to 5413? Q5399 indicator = 1.23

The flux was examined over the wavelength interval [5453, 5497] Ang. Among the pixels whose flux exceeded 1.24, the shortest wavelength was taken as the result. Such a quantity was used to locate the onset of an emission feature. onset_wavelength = 5455 Ang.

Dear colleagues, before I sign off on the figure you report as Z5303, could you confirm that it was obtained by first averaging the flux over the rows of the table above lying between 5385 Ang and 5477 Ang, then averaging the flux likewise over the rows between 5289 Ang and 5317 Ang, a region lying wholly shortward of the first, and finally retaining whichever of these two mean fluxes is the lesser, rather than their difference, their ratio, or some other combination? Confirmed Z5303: 1.18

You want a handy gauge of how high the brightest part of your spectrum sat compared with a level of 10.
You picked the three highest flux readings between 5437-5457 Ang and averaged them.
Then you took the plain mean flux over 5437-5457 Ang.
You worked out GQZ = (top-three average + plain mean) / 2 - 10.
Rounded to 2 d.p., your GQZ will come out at -8.76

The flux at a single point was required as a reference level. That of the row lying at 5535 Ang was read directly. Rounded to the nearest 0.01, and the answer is 1.34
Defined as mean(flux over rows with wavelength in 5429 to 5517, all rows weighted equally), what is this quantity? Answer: 1.16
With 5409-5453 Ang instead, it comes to 1.19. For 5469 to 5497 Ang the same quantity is 1.11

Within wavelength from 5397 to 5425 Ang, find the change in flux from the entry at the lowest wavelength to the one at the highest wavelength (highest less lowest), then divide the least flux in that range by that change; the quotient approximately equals -49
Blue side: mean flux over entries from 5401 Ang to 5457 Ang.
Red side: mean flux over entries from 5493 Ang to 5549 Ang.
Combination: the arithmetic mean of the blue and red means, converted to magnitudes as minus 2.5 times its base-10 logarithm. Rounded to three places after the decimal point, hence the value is -0.211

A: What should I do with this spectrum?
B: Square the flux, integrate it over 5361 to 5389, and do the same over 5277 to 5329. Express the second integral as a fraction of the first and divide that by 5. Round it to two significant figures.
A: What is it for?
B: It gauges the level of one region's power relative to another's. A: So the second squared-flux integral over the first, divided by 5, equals 0.40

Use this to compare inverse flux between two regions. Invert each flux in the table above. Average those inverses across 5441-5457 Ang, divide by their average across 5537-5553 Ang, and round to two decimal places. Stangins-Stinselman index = 0.92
